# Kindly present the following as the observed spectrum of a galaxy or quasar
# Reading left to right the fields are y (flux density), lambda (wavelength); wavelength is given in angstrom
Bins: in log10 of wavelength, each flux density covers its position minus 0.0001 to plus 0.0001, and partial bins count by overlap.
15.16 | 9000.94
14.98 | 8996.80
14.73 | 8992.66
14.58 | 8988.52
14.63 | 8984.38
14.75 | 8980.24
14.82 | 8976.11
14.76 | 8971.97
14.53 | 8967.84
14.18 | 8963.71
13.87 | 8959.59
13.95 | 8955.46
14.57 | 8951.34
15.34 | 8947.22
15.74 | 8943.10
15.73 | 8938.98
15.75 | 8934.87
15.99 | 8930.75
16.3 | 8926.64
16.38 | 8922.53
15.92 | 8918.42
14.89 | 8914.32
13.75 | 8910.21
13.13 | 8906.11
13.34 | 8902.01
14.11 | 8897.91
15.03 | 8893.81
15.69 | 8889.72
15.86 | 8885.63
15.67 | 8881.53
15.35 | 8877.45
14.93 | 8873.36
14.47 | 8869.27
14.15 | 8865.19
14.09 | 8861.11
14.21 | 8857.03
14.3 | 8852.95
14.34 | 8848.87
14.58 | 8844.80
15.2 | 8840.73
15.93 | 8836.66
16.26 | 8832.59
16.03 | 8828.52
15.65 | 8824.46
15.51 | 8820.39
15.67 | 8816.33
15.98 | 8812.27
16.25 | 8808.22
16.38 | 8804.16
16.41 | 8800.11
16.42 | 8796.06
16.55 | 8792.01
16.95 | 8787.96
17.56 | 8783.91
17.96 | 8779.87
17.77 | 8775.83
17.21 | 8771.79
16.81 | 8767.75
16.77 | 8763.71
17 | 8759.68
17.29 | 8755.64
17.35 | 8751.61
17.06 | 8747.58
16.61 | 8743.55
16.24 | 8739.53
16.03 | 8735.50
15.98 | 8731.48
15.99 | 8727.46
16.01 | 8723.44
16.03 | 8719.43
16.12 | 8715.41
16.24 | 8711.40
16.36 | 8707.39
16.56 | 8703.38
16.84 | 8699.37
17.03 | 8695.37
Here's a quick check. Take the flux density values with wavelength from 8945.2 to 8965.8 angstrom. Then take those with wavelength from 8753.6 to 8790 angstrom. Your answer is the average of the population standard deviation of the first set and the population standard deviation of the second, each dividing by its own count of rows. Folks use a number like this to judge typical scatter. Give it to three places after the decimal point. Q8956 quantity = 0.469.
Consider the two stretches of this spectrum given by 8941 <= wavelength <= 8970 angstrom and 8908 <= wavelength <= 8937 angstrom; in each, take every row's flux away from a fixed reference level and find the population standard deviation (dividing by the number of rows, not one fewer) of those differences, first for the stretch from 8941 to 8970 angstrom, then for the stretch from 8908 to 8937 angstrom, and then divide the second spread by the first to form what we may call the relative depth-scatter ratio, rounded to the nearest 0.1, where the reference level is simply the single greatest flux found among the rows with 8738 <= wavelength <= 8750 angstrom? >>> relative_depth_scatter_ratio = 1.3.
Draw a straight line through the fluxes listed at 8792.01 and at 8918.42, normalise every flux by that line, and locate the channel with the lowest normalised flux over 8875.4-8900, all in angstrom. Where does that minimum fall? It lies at 8897.91 angstrom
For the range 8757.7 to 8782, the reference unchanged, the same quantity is 8763.71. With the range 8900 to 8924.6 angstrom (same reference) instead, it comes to 8906.11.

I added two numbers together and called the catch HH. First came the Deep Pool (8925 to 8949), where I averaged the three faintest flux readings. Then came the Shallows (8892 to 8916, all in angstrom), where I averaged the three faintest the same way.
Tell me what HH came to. 29.0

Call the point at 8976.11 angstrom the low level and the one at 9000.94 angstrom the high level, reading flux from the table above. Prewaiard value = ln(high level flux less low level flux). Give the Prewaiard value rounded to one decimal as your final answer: -1.1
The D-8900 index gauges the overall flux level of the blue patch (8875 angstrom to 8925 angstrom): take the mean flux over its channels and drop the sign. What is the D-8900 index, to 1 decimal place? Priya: 14.9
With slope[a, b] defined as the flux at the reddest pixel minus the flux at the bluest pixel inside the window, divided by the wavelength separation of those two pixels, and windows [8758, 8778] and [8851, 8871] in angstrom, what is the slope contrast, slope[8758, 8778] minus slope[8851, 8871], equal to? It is 0.037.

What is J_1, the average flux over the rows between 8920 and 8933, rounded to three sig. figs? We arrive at 16.2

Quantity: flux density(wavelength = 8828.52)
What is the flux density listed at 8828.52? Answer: 16.03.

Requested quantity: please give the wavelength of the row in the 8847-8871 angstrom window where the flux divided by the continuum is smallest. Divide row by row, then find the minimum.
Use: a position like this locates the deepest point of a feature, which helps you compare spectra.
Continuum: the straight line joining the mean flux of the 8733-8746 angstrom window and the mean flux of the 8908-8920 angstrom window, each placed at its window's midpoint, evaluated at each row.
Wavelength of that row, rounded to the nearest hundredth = 8861.11 angstrom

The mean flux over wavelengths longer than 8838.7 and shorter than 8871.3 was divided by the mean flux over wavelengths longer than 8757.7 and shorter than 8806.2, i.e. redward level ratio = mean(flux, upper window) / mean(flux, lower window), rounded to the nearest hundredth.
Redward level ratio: 0.85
